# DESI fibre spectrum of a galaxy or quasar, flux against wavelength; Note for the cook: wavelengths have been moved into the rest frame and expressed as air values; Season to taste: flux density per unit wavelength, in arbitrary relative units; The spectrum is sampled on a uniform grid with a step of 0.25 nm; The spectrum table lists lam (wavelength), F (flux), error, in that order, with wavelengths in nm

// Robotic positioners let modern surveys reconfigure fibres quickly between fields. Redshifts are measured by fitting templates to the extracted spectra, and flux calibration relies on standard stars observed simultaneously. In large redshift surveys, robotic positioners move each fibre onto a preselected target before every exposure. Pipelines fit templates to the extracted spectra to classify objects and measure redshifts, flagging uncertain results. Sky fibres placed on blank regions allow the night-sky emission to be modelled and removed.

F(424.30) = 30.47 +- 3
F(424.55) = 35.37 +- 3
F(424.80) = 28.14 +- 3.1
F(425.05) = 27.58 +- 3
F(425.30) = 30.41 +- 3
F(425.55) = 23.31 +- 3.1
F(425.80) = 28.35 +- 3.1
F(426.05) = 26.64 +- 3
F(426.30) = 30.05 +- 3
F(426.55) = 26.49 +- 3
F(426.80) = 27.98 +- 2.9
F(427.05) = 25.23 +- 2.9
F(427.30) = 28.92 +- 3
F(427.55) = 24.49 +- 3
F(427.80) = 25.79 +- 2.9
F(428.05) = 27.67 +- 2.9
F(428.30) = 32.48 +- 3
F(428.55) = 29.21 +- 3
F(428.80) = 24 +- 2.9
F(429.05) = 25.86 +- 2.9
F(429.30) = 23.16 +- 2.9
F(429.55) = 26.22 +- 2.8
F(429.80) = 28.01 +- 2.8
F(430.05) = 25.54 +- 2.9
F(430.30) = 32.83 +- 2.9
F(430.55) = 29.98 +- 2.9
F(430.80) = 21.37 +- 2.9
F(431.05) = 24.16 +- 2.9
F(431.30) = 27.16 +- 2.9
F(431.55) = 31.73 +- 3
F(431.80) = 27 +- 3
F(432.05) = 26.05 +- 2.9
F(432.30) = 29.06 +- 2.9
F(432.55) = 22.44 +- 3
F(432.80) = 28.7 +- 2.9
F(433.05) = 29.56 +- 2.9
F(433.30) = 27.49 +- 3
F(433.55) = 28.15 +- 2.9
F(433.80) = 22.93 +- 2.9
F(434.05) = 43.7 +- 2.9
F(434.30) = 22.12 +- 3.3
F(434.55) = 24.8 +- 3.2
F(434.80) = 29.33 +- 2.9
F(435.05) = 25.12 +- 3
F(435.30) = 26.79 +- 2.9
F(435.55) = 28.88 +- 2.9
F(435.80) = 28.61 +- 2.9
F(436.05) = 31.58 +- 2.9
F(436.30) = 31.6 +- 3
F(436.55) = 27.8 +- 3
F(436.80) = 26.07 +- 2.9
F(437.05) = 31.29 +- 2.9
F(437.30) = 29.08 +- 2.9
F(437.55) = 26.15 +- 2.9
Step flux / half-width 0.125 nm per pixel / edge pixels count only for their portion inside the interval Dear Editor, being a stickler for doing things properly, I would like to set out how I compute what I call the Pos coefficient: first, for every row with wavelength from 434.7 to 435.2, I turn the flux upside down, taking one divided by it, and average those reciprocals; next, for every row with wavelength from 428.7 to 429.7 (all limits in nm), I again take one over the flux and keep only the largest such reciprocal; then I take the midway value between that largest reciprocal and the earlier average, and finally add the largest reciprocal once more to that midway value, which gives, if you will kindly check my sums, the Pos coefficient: 0.083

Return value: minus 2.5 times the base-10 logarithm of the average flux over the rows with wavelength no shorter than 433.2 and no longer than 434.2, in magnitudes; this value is -3.71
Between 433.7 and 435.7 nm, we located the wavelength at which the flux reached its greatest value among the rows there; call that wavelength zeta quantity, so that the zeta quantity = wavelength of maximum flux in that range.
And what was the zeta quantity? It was 434.05 nm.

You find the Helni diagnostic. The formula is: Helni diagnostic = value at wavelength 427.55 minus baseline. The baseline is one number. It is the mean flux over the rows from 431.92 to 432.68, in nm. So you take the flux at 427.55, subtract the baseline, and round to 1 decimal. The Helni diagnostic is -1.4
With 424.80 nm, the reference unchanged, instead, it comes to 2.3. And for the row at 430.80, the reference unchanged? -4.5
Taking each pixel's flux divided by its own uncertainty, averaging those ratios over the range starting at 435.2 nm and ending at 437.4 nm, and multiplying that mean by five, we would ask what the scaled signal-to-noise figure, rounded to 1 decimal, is 49.8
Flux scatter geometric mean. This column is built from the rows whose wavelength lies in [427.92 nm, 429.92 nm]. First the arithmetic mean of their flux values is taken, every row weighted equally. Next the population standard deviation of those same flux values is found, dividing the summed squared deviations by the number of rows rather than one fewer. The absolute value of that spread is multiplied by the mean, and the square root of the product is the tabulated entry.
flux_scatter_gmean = 8.7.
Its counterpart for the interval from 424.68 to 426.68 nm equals 7.6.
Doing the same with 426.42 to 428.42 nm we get 8.1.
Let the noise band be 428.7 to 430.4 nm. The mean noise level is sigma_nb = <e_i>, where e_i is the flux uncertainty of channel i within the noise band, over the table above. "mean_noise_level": 2.87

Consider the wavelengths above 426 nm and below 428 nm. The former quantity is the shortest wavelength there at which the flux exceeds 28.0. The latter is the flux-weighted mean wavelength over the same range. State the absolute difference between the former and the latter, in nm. 0.61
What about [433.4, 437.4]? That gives 1.89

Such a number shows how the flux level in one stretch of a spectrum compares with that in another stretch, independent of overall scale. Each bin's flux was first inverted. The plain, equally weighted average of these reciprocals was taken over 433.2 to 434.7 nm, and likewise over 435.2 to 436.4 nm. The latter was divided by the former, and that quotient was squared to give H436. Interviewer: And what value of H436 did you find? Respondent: 0.83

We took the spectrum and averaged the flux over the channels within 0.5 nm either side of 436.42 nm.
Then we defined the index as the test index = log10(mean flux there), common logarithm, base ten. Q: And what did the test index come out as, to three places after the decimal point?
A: 1.466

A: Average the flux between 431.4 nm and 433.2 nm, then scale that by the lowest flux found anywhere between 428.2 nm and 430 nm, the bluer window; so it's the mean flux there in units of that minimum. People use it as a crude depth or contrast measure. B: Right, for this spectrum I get 1.20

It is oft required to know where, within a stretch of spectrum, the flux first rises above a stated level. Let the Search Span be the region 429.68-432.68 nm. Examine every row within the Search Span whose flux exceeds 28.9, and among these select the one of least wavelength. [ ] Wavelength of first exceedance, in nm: 430.30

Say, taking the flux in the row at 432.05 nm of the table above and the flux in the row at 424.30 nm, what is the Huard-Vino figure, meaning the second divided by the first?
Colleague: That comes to 1.17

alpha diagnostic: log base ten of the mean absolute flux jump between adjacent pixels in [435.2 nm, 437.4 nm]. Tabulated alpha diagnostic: 0.36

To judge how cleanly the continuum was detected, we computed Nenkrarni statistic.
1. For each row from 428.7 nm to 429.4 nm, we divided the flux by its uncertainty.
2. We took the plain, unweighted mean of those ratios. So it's 8.4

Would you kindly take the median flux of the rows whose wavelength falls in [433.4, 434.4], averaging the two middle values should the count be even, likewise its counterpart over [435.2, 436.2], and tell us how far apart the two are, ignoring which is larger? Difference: 3.2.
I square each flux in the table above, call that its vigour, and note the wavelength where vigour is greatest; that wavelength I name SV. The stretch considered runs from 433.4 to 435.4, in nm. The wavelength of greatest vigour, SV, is 434.05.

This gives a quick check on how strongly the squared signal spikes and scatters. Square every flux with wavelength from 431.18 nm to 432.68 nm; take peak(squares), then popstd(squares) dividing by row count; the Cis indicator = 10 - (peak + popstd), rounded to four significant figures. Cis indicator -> -1150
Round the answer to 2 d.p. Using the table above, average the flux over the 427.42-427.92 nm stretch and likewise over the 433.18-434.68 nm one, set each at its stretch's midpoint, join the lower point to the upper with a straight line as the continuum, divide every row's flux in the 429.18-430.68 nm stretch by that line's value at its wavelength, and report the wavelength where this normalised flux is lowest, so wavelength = 429.30 nm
